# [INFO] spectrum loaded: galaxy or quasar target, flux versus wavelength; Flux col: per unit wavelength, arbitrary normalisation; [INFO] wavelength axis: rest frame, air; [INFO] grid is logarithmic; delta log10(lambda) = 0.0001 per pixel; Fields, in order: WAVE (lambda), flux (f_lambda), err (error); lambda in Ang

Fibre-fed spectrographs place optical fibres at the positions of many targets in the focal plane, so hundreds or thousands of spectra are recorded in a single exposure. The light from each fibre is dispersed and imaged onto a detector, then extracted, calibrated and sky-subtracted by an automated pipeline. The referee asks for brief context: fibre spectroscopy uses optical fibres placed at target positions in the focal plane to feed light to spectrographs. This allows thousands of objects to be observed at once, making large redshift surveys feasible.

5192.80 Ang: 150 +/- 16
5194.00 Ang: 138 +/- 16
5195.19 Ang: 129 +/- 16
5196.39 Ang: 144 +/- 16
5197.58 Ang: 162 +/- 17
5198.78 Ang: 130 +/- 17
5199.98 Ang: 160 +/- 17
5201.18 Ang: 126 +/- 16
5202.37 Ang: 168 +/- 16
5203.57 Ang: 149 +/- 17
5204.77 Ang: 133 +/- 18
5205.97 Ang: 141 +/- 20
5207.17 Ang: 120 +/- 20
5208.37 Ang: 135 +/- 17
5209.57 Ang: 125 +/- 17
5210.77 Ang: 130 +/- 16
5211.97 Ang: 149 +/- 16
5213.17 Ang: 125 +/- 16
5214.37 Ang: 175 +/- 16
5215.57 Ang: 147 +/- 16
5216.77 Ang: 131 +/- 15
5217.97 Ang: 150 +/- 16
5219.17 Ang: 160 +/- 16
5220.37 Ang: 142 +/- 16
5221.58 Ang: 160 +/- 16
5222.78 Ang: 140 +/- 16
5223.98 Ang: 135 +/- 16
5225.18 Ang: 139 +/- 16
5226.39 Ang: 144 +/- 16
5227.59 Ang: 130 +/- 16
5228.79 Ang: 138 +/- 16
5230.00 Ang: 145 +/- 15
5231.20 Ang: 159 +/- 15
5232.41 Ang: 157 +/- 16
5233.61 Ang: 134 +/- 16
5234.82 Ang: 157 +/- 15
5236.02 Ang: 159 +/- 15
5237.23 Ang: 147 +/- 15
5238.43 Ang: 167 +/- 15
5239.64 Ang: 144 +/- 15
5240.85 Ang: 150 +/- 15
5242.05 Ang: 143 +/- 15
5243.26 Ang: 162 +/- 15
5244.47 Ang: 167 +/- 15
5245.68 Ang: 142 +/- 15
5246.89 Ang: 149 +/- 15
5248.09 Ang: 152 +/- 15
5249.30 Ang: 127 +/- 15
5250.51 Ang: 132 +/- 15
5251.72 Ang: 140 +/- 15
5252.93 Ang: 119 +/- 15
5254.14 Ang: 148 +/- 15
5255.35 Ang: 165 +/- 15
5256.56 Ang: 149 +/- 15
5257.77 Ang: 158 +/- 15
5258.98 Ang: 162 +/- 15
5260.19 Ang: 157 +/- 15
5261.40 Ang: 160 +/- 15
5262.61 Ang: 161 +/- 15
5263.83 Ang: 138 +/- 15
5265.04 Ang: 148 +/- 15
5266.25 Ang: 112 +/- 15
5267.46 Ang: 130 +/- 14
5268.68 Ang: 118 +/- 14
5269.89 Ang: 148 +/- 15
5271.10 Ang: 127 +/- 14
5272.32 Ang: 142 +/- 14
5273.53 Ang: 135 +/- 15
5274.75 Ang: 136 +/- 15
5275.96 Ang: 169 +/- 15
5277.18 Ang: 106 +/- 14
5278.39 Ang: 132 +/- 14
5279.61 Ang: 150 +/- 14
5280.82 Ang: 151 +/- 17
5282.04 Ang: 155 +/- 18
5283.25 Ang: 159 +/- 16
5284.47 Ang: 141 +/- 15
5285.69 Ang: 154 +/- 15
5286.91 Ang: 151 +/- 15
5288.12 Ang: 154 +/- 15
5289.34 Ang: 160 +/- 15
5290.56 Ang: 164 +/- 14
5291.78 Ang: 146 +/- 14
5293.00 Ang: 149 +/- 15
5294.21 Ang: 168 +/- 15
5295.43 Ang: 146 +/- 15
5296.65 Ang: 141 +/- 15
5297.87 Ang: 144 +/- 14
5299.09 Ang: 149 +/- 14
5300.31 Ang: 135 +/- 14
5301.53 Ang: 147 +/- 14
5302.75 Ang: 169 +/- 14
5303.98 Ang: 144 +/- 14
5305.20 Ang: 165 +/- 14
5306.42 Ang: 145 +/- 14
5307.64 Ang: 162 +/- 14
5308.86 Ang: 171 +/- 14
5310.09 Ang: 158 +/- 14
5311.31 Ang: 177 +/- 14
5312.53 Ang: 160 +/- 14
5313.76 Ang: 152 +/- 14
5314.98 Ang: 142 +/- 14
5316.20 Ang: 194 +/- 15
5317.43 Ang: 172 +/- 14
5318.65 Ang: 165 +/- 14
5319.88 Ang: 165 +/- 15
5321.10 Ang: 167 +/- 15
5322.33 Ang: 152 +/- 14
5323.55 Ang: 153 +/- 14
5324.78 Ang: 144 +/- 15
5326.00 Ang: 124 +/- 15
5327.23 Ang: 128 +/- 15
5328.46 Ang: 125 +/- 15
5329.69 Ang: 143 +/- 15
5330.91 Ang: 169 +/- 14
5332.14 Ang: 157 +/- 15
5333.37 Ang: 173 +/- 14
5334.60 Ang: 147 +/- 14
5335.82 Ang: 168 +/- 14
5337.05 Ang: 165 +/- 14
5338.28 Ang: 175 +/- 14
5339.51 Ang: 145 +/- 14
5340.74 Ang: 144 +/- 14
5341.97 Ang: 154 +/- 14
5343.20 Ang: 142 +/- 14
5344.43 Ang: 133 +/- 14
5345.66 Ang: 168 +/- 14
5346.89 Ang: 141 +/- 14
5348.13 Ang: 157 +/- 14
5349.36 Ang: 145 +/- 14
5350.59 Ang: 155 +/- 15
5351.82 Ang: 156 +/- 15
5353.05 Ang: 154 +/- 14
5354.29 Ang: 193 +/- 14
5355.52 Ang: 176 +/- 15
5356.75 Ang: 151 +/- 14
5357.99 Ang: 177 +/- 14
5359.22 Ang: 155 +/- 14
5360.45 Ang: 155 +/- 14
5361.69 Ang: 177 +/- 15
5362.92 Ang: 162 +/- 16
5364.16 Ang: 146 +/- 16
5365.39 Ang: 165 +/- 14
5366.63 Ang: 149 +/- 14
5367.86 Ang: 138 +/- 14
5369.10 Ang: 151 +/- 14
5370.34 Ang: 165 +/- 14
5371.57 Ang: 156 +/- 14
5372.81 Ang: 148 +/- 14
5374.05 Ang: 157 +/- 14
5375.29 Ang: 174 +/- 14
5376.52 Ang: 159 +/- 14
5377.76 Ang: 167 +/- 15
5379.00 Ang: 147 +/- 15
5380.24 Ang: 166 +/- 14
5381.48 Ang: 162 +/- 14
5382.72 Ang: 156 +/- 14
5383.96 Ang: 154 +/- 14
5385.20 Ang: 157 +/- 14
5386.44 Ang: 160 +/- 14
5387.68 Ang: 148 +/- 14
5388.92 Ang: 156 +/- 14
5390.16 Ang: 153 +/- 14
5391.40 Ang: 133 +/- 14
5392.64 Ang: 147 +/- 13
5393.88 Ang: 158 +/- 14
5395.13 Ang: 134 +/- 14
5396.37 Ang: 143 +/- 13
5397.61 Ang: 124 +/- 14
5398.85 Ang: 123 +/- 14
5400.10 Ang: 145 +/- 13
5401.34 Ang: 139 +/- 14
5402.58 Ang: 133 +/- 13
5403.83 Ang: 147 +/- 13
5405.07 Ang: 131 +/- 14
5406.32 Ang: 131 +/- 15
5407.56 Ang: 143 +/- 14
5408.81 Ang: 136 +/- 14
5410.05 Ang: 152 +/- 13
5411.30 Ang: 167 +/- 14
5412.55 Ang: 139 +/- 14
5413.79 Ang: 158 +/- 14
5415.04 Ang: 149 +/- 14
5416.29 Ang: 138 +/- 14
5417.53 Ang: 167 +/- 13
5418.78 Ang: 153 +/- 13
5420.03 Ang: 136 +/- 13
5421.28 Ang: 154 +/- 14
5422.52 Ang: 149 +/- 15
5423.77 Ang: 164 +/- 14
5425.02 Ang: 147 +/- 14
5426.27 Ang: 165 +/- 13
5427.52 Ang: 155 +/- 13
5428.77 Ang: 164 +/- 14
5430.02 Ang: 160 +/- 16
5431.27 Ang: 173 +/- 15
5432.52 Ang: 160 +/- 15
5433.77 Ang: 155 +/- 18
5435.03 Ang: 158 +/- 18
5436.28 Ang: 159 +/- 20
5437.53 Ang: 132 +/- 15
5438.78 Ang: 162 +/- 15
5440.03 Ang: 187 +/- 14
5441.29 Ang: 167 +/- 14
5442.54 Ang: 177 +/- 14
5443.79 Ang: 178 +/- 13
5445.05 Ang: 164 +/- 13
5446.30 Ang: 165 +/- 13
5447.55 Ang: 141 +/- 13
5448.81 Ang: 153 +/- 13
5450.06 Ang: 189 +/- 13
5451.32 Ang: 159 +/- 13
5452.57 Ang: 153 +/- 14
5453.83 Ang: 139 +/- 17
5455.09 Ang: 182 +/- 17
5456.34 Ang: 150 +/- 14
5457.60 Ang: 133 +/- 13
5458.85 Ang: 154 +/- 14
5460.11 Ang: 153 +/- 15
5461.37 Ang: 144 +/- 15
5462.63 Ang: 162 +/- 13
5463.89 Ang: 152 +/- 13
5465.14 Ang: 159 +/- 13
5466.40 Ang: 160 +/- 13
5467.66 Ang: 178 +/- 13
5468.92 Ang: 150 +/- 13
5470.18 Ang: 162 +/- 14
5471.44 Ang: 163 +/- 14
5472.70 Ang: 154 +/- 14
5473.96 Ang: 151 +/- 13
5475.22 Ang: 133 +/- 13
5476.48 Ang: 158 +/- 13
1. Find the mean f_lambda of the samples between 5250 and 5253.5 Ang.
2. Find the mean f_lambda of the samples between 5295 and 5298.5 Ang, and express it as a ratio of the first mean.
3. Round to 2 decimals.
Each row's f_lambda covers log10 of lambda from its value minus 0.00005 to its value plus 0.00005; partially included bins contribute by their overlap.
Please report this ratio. 1.10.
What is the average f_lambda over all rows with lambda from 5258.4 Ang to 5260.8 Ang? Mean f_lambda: 160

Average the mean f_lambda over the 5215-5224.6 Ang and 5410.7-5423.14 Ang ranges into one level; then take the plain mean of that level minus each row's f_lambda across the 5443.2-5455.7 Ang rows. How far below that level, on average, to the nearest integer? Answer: -14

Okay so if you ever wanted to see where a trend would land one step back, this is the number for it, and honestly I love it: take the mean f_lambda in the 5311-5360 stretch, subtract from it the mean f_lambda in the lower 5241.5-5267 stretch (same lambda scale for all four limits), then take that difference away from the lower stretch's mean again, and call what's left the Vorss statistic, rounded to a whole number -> 138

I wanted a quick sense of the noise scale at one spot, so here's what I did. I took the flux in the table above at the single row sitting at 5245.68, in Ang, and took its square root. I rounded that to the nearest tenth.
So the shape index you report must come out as 11.9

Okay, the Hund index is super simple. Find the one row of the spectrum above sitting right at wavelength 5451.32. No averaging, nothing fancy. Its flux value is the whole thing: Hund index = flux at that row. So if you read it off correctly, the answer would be 159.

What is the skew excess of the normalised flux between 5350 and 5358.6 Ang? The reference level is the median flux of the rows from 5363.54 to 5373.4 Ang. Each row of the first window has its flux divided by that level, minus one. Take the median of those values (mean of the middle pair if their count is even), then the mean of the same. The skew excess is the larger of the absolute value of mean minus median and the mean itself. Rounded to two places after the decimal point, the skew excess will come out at 0.11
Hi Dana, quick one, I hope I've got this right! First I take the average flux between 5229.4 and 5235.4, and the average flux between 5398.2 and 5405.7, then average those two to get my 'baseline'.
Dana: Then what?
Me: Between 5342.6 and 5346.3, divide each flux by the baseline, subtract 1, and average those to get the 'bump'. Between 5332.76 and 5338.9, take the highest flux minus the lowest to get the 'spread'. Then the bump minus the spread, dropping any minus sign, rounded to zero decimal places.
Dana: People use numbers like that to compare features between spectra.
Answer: 28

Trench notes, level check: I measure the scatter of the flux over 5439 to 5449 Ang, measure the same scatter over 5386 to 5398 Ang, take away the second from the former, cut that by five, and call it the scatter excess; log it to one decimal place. 0.5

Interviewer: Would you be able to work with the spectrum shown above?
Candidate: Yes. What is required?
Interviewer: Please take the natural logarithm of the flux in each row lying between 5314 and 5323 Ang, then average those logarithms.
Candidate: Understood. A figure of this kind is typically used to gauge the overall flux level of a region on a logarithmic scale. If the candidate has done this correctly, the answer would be 5.10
